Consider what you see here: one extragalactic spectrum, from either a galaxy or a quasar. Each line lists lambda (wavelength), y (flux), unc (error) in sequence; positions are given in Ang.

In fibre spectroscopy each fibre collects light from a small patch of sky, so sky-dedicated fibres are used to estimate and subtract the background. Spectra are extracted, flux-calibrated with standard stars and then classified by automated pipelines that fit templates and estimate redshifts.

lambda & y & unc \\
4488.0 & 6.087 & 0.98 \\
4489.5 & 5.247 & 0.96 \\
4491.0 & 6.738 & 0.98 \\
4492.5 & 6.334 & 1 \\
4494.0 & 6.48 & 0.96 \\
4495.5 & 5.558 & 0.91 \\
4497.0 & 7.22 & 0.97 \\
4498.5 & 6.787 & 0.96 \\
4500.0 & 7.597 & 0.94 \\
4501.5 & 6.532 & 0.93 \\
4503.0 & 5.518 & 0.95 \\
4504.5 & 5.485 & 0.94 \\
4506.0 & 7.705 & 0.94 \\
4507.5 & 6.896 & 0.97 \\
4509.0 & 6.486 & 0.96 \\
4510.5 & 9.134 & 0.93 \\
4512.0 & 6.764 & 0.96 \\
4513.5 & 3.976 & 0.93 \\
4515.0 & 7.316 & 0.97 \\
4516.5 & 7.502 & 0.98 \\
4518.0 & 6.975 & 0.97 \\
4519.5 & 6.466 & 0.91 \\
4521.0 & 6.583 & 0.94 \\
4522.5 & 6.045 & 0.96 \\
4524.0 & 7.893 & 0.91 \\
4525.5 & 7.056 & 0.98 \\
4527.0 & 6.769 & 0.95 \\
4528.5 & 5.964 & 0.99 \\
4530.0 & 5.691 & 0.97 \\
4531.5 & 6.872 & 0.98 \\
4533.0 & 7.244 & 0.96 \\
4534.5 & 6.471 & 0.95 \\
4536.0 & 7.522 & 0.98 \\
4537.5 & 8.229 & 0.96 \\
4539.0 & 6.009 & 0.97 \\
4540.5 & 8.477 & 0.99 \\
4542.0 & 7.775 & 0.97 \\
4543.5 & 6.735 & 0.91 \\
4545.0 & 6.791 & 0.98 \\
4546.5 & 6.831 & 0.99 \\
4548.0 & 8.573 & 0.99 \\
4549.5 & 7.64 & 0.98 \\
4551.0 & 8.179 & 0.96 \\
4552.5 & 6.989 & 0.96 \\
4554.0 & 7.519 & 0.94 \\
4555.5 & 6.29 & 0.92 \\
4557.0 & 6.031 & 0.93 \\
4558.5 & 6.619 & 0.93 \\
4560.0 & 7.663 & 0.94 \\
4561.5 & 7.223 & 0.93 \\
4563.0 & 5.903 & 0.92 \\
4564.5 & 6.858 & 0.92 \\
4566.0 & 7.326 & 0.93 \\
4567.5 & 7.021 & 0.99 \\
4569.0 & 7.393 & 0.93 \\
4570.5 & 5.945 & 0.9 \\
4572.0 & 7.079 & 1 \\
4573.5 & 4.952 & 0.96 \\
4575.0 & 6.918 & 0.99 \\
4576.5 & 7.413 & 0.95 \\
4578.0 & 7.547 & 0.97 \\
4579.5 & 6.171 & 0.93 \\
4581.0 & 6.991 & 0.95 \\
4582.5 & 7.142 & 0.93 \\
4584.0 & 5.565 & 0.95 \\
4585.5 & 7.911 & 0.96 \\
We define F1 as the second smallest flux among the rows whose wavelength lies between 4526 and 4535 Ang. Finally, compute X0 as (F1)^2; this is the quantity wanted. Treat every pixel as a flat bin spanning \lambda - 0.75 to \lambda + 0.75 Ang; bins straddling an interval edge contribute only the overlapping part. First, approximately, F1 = 5.964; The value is 36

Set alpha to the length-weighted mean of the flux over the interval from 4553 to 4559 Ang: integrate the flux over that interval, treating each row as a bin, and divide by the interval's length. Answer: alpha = 6.63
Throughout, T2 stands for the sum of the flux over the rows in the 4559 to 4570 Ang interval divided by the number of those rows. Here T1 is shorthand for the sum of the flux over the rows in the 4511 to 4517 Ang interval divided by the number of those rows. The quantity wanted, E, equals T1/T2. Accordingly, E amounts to 0.91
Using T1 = 6.39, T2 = 7.06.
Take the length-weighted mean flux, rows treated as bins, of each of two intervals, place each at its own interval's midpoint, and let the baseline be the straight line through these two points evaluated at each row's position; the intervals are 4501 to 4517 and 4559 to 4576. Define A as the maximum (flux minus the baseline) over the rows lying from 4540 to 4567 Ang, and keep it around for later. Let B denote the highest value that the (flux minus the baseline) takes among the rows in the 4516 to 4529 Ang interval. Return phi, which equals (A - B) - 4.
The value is -3.4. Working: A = 1.8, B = 1.21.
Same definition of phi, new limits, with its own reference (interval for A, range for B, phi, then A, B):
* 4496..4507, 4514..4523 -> -3.8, 1.1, 0.83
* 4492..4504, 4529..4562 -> -4.9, 1.0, 1.85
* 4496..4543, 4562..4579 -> -2.3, 2.5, 0.77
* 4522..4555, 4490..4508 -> -3.2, 1.8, 1.06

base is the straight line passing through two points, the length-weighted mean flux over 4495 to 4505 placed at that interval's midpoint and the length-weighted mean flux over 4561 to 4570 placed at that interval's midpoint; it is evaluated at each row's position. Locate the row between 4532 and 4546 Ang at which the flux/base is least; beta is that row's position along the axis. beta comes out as 4539.0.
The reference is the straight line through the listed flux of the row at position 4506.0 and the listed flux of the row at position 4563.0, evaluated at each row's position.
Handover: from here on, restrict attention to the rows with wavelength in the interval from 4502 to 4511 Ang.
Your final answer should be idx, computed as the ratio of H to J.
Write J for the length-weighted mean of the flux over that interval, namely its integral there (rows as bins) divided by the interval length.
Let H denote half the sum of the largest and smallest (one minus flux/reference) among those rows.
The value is 0.006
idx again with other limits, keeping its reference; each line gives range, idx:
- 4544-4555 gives -0.026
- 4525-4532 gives 0.014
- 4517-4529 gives 0.004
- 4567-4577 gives -0.018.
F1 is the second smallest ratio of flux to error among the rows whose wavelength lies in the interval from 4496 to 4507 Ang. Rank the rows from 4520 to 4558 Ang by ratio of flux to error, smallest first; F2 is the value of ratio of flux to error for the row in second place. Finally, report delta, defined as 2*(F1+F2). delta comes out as 23.7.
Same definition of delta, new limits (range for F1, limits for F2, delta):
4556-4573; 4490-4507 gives 24.6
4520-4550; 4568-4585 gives 23.8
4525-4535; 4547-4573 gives 25.0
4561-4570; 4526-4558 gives 26.2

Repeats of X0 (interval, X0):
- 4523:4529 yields 46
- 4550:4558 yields 40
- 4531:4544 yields 42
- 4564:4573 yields 47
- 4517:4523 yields 42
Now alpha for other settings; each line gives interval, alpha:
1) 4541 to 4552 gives 7.51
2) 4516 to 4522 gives 6.82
